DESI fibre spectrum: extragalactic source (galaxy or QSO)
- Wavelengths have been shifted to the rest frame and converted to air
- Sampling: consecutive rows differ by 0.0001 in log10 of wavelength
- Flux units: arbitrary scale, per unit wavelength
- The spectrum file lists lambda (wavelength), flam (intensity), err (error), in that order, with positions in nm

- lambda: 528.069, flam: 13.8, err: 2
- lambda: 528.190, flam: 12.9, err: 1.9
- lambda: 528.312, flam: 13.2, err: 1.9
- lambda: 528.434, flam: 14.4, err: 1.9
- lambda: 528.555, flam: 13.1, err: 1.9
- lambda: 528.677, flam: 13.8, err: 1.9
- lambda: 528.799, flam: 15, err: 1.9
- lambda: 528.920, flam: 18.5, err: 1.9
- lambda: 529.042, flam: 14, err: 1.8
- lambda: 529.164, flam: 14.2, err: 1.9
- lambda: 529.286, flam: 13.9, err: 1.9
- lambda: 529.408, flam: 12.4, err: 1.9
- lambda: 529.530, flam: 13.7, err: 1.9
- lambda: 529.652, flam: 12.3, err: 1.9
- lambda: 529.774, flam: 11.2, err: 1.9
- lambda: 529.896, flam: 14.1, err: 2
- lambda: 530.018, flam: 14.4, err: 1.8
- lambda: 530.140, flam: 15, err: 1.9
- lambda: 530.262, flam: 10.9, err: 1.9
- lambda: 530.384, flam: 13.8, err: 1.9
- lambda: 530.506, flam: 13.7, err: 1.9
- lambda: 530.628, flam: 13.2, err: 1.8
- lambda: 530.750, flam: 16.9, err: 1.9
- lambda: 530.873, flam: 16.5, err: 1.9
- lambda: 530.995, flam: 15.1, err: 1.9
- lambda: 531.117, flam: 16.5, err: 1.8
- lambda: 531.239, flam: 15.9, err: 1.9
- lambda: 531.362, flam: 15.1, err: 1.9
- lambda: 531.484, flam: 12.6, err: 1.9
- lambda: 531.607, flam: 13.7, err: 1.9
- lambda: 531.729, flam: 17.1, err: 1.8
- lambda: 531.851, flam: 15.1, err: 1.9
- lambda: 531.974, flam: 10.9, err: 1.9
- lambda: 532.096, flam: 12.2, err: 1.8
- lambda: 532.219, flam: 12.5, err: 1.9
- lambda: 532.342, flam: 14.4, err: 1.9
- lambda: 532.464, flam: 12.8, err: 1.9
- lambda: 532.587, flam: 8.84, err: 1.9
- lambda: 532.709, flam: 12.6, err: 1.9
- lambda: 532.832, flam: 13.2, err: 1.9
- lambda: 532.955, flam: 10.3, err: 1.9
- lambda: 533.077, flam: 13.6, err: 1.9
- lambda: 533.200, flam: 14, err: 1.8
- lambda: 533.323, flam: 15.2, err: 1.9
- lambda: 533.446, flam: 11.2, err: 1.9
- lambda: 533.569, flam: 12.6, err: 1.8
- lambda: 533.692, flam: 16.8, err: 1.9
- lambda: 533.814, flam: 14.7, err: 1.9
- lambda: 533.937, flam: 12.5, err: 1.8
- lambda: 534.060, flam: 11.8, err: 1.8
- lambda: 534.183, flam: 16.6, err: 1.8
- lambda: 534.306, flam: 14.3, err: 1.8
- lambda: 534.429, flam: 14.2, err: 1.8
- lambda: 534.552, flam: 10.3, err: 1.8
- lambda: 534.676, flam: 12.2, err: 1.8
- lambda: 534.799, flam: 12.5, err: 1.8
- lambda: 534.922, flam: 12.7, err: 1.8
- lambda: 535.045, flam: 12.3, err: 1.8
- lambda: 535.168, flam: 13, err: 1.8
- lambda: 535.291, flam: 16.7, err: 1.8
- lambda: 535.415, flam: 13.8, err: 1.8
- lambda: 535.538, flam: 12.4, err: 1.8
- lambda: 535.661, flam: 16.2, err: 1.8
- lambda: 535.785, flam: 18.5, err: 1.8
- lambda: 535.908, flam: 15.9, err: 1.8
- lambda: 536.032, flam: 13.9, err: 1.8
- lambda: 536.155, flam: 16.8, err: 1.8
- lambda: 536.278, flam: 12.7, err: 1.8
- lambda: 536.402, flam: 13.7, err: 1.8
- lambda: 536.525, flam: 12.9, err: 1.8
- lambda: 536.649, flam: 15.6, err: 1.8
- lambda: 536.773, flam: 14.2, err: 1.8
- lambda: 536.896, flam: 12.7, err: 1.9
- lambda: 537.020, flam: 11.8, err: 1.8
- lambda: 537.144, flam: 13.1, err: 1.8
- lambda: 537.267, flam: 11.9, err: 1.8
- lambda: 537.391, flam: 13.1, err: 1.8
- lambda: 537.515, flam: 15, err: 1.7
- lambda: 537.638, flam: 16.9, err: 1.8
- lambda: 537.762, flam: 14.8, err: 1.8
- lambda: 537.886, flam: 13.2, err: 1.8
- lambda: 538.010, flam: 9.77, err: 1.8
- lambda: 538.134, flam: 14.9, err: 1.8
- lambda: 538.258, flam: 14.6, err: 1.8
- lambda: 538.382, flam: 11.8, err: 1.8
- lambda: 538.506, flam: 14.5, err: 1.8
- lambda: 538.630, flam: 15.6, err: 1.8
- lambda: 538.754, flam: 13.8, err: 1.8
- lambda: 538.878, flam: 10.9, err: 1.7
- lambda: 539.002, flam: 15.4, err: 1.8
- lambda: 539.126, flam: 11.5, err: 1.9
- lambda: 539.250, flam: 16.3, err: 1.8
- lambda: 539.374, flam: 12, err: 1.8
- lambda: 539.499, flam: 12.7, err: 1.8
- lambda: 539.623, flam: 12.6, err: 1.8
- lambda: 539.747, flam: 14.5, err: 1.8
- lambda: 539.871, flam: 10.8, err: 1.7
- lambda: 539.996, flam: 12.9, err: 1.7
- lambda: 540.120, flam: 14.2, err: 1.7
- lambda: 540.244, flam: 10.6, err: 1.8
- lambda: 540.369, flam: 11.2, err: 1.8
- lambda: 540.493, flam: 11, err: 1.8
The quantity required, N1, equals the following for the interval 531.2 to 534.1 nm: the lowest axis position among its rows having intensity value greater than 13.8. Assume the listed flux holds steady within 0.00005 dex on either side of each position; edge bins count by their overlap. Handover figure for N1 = 531.239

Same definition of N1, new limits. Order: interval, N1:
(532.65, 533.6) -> 533.200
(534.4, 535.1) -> 534.429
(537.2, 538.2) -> 537.515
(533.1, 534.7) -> 533.200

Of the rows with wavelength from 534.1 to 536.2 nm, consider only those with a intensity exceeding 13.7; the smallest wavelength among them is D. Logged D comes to 534.183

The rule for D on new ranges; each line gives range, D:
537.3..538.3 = 537.515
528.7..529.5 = 528.799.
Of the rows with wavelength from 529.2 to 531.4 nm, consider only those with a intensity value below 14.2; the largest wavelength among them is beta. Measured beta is 530.628 nm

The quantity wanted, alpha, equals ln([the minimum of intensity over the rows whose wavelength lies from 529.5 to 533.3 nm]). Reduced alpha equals 2.18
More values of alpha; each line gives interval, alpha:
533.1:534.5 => 2.42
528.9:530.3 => 2.39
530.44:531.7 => 2.53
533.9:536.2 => 2.33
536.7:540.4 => 2.28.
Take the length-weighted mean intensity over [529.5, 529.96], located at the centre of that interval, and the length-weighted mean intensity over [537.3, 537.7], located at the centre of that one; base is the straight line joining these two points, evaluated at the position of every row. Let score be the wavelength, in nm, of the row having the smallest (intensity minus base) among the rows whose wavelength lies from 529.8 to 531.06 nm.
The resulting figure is 530.262 nm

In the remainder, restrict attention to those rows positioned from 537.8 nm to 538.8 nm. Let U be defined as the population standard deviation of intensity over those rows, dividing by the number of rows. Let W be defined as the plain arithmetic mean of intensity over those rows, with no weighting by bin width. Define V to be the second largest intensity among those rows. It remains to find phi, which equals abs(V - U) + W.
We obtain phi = 26.6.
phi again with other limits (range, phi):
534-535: 25.6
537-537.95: 27.1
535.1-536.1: 29.8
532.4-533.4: 24.6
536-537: 28.3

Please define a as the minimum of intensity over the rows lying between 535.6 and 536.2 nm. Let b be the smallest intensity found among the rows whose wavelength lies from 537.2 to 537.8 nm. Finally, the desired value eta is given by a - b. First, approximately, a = 13.9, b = 11.9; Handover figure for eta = 2.0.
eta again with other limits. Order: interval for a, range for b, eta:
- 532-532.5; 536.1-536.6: -0.5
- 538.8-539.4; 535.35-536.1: -1.5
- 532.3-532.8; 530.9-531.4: -6.3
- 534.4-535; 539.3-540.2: -0.5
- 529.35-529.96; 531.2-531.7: -1.4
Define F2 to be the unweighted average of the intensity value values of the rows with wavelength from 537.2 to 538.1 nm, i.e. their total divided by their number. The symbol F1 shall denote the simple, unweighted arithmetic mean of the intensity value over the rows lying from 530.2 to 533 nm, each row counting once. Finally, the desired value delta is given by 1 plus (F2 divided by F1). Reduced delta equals 1.99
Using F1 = 13.6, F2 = 13.5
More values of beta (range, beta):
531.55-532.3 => 532.219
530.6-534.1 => 534.060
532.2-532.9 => 532.832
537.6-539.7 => 539.623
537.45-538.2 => 538.010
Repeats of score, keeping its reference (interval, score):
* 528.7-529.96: 529.774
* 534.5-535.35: 534.552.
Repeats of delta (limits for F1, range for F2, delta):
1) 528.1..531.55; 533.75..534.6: 1.95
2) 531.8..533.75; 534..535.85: 2.07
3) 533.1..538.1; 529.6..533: 1.98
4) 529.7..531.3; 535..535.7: 1.98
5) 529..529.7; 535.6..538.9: 2.05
